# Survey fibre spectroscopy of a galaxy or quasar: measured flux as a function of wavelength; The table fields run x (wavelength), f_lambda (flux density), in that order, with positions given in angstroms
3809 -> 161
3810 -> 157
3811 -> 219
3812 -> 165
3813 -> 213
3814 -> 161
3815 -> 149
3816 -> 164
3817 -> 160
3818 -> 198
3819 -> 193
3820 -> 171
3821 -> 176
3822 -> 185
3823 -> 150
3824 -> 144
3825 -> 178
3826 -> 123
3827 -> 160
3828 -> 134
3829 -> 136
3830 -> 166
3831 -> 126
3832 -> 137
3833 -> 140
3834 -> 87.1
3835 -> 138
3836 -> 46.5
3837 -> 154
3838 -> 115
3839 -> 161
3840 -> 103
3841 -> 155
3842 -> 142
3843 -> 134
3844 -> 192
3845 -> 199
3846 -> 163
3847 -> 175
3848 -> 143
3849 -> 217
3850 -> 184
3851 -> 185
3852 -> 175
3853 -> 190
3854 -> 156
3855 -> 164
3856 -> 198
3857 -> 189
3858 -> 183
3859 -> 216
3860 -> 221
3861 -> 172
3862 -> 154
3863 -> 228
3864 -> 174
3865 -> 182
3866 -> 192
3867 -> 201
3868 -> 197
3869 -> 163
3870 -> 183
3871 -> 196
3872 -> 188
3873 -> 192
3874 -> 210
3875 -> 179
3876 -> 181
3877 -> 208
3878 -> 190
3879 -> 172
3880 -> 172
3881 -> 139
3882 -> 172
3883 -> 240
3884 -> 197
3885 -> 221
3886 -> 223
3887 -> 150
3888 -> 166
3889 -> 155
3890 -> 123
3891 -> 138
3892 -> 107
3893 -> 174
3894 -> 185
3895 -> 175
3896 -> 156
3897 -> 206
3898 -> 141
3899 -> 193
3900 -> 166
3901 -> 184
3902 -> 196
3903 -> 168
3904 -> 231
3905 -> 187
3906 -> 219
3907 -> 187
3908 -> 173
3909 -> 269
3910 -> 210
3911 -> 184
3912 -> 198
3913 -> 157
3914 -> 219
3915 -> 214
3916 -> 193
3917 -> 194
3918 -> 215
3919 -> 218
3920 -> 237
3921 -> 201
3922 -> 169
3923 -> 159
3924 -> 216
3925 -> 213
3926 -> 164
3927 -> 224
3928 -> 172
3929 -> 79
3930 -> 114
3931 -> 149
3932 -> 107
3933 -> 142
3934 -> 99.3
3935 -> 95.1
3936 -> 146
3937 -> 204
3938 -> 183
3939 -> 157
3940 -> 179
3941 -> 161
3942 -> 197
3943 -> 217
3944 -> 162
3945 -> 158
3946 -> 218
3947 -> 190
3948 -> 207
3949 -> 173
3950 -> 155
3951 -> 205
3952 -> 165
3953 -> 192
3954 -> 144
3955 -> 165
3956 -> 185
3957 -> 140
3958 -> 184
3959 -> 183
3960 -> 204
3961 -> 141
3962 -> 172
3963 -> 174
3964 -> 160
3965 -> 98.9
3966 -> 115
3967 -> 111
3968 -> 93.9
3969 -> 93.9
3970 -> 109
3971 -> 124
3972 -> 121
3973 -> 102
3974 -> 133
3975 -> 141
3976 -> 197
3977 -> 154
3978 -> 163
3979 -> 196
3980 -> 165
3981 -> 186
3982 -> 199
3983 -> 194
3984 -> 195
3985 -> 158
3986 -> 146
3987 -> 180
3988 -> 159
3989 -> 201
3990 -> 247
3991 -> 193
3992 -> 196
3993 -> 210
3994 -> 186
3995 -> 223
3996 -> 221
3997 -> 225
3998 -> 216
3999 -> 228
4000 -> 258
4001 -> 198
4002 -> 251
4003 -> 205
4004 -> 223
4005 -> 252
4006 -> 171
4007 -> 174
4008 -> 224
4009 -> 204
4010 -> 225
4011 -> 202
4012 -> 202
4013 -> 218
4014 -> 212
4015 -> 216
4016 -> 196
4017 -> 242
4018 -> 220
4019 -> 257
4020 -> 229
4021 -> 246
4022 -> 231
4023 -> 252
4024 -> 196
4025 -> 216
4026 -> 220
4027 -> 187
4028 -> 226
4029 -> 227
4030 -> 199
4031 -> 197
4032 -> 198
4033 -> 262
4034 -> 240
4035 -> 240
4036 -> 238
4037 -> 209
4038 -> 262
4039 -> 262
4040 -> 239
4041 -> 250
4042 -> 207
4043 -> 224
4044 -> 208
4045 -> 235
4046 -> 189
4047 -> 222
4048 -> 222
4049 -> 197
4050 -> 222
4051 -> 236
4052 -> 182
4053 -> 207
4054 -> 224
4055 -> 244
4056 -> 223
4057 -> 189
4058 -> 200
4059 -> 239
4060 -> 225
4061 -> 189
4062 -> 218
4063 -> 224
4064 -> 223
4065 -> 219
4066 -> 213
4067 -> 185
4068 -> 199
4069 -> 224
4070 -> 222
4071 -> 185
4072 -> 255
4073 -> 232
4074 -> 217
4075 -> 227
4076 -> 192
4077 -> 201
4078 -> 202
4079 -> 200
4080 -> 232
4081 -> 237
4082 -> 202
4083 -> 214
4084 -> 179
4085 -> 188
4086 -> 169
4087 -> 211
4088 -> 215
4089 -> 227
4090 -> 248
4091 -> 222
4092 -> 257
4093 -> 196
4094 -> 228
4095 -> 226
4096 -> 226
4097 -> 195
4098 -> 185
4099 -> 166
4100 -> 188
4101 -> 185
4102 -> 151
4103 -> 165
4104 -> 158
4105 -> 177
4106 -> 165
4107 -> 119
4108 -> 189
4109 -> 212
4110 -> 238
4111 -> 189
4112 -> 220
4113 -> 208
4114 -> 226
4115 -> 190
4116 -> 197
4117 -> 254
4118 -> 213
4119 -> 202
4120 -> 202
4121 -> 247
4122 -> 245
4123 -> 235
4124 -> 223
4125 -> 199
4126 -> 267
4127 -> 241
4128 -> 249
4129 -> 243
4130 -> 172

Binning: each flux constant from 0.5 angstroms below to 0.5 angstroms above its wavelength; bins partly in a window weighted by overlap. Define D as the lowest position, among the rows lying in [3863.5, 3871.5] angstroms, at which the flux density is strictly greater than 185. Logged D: 3866 angstroms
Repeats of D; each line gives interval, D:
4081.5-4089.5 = 4082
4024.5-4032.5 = 4025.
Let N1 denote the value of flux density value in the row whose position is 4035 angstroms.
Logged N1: 240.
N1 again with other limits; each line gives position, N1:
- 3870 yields 183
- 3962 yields 172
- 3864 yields 174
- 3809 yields 161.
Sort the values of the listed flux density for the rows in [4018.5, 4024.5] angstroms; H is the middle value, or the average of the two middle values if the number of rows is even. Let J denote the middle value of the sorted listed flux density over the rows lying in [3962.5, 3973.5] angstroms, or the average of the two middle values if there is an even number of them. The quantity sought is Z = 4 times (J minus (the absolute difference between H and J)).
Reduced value -66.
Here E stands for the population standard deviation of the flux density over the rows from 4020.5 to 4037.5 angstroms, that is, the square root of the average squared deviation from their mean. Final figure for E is 22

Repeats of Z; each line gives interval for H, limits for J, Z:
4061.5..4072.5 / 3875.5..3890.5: 500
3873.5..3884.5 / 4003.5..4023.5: 724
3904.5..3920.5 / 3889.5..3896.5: 432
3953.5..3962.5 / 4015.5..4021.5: 688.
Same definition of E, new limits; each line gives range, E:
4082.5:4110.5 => 32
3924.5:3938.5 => 45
